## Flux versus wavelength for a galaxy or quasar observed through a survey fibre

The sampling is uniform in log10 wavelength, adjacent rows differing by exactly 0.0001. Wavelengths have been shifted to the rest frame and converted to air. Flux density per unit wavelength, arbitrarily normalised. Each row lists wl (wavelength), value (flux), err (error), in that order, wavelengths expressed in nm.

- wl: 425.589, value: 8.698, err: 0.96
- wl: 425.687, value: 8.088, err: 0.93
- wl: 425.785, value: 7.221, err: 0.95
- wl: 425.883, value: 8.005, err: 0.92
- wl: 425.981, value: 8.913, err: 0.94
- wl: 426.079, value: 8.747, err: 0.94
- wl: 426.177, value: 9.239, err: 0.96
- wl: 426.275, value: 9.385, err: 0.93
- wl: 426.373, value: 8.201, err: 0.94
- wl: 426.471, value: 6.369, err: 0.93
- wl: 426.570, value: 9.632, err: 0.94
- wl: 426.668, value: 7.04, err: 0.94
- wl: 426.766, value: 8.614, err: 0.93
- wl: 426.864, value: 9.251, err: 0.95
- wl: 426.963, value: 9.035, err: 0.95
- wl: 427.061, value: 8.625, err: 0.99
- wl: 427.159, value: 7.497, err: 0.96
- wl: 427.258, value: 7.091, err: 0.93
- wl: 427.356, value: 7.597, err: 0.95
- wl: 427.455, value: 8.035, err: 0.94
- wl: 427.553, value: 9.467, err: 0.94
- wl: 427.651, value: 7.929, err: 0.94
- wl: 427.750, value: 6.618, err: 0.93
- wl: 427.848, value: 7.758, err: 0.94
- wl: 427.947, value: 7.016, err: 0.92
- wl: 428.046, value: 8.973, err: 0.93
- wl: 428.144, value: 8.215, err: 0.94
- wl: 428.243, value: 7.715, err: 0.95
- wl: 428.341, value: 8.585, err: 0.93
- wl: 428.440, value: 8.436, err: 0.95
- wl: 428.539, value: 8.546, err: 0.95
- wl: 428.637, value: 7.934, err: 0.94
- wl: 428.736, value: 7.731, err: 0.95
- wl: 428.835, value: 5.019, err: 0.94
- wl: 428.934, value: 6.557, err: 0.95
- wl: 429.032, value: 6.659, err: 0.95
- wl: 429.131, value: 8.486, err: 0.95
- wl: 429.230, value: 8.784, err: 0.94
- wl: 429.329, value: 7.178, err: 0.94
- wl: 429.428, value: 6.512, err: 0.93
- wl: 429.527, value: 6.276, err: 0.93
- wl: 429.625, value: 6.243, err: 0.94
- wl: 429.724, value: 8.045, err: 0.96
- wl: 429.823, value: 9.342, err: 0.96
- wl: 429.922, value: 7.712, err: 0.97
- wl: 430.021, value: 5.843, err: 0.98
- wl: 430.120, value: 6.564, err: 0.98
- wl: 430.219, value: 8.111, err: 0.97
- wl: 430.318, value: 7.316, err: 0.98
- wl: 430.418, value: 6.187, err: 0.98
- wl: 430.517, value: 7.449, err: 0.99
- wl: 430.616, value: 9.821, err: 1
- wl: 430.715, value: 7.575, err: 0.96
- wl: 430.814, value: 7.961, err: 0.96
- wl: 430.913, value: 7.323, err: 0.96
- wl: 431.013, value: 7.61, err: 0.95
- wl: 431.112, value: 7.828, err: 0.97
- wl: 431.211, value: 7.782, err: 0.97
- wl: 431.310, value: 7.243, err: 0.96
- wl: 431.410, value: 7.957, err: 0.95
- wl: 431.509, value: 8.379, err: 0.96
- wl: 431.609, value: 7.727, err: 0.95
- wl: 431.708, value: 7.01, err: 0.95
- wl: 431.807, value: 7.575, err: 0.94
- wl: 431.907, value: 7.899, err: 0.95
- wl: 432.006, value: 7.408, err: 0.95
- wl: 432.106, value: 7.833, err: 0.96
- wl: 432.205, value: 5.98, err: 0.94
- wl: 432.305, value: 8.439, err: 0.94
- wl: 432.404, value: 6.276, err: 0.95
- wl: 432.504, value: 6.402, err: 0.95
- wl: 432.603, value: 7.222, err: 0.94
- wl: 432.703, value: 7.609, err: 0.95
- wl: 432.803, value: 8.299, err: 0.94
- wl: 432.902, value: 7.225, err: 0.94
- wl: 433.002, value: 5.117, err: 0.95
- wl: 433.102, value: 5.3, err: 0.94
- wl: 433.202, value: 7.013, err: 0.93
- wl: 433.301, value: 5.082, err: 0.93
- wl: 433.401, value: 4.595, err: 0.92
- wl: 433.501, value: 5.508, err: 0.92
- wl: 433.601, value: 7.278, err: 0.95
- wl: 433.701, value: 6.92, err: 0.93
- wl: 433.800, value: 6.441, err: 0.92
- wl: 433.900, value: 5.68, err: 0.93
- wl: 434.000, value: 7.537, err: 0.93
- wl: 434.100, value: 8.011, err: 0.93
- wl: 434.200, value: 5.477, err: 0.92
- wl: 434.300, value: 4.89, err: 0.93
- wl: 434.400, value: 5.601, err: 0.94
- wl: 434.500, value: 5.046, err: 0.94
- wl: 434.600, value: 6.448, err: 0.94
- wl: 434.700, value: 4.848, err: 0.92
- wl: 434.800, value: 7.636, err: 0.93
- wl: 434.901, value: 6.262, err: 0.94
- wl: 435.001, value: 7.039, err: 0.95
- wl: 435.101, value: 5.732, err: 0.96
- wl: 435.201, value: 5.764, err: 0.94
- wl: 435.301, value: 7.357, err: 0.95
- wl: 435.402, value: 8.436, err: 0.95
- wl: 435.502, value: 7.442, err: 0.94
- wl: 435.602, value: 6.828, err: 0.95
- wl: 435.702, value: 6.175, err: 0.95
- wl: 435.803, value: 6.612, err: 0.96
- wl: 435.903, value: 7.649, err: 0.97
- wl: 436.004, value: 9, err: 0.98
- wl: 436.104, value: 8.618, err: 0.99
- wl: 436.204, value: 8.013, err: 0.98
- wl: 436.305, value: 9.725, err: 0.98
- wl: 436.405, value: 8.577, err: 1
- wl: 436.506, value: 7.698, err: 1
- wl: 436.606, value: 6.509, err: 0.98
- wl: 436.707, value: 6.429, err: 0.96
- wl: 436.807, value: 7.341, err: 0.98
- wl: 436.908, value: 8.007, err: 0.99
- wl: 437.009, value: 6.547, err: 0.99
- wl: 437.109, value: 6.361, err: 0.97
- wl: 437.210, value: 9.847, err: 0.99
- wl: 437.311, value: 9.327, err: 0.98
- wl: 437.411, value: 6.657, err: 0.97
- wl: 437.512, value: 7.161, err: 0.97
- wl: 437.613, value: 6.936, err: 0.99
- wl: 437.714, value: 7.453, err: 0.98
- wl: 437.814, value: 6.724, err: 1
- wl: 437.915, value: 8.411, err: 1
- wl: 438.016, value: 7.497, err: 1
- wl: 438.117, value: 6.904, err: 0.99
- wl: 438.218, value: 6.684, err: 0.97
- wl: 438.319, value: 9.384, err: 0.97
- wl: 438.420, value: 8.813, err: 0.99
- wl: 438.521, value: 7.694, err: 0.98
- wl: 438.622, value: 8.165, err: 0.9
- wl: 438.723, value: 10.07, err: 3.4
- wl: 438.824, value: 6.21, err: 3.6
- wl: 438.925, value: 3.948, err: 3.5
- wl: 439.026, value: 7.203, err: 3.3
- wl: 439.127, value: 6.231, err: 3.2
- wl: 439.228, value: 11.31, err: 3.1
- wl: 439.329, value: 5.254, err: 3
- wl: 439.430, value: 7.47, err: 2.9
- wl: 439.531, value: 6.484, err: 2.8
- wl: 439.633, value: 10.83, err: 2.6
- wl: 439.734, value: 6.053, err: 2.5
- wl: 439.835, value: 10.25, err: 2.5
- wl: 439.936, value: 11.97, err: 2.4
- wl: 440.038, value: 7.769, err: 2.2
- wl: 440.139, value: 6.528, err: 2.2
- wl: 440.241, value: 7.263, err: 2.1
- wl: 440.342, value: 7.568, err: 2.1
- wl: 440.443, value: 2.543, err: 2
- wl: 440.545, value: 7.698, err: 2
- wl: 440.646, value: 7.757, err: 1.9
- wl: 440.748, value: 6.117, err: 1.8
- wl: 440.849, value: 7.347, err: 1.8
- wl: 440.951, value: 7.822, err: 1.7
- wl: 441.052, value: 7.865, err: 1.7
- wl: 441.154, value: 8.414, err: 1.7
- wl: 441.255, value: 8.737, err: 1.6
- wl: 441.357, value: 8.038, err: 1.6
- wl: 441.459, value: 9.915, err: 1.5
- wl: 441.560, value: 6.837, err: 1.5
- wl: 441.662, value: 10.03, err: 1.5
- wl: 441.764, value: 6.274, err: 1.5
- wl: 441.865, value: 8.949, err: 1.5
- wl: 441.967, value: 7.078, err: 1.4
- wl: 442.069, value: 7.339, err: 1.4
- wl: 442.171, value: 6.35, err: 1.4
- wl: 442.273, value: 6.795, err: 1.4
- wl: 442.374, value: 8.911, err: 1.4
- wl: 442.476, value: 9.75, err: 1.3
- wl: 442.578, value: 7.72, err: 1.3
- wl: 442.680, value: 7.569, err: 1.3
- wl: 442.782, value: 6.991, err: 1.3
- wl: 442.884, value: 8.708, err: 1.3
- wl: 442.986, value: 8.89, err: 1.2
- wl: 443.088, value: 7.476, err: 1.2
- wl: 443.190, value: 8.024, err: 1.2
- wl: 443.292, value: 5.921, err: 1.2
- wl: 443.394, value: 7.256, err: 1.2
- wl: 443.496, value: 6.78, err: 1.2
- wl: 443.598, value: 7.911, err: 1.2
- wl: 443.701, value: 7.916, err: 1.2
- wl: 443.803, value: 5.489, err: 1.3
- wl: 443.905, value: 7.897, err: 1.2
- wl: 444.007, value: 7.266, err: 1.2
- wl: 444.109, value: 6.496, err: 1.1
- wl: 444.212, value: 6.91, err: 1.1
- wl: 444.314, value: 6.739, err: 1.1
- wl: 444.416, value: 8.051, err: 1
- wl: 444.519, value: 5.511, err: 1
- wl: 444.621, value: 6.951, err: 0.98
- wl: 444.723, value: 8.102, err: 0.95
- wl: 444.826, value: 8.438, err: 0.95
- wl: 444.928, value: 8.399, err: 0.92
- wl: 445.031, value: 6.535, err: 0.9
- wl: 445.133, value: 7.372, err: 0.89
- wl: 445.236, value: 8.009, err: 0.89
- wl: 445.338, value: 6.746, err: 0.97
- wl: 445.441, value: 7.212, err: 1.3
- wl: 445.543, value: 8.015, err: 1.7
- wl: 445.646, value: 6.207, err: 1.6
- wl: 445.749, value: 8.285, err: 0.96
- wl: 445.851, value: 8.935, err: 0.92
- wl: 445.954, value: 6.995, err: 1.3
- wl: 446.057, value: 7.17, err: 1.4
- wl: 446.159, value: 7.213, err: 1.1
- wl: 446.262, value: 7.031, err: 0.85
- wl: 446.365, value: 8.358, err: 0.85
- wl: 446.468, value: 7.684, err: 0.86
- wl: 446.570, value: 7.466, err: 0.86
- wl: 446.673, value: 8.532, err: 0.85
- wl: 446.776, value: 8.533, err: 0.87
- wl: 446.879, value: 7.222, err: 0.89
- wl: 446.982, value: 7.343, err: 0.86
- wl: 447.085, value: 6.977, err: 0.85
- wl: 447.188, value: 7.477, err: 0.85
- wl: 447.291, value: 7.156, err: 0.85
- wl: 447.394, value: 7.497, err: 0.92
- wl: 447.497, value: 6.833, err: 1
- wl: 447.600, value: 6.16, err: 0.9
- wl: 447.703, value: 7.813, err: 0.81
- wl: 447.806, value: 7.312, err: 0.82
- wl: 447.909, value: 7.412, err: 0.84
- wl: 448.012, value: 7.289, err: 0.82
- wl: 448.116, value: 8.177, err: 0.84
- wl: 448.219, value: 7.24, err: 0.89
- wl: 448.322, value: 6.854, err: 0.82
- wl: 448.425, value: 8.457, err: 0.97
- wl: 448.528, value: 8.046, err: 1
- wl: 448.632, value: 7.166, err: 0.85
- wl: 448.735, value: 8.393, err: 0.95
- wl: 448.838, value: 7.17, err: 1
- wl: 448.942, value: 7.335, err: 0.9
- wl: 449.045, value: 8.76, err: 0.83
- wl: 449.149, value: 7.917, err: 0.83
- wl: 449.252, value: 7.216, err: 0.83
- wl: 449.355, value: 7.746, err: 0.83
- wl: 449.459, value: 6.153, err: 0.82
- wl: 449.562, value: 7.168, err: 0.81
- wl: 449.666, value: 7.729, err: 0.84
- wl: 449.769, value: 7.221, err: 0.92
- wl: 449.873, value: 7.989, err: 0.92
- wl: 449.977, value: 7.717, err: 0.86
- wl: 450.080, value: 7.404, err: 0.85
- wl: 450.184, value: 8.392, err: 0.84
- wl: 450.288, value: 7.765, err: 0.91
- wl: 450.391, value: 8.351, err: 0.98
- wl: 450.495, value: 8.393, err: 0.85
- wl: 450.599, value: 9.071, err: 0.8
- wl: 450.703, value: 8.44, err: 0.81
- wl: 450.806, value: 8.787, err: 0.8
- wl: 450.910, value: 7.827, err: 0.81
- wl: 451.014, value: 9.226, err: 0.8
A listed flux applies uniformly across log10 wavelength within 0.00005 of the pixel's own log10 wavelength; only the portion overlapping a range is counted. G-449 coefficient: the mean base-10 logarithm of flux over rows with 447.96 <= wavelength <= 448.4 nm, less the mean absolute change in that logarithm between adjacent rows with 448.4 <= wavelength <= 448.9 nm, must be 0.82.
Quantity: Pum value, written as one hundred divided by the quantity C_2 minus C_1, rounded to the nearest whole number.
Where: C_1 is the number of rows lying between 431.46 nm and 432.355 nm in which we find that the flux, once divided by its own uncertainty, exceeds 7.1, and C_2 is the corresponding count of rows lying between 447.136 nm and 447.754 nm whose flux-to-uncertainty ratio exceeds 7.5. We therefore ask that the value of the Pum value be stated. -25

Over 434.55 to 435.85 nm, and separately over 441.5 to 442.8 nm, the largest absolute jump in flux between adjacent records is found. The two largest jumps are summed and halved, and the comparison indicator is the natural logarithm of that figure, 1.2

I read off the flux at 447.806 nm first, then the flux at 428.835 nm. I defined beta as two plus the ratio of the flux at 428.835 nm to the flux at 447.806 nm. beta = 2.7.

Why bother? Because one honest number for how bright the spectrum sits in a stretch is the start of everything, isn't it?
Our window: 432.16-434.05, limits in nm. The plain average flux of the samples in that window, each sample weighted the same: 6.5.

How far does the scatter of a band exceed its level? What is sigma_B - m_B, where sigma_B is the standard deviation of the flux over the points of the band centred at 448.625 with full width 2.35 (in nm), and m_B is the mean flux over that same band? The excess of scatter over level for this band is -6.8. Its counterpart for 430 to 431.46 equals -6.6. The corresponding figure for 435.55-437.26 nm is -6.5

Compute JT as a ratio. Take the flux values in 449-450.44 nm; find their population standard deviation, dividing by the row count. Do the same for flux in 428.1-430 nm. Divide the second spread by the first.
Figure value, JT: 1.7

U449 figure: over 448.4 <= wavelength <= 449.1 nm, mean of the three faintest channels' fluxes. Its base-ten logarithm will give 0.859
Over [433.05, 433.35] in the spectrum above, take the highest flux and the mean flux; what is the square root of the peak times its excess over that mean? 2.92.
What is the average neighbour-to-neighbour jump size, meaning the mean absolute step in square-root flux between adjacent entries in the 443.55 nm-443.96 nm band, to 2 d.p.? 0.31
